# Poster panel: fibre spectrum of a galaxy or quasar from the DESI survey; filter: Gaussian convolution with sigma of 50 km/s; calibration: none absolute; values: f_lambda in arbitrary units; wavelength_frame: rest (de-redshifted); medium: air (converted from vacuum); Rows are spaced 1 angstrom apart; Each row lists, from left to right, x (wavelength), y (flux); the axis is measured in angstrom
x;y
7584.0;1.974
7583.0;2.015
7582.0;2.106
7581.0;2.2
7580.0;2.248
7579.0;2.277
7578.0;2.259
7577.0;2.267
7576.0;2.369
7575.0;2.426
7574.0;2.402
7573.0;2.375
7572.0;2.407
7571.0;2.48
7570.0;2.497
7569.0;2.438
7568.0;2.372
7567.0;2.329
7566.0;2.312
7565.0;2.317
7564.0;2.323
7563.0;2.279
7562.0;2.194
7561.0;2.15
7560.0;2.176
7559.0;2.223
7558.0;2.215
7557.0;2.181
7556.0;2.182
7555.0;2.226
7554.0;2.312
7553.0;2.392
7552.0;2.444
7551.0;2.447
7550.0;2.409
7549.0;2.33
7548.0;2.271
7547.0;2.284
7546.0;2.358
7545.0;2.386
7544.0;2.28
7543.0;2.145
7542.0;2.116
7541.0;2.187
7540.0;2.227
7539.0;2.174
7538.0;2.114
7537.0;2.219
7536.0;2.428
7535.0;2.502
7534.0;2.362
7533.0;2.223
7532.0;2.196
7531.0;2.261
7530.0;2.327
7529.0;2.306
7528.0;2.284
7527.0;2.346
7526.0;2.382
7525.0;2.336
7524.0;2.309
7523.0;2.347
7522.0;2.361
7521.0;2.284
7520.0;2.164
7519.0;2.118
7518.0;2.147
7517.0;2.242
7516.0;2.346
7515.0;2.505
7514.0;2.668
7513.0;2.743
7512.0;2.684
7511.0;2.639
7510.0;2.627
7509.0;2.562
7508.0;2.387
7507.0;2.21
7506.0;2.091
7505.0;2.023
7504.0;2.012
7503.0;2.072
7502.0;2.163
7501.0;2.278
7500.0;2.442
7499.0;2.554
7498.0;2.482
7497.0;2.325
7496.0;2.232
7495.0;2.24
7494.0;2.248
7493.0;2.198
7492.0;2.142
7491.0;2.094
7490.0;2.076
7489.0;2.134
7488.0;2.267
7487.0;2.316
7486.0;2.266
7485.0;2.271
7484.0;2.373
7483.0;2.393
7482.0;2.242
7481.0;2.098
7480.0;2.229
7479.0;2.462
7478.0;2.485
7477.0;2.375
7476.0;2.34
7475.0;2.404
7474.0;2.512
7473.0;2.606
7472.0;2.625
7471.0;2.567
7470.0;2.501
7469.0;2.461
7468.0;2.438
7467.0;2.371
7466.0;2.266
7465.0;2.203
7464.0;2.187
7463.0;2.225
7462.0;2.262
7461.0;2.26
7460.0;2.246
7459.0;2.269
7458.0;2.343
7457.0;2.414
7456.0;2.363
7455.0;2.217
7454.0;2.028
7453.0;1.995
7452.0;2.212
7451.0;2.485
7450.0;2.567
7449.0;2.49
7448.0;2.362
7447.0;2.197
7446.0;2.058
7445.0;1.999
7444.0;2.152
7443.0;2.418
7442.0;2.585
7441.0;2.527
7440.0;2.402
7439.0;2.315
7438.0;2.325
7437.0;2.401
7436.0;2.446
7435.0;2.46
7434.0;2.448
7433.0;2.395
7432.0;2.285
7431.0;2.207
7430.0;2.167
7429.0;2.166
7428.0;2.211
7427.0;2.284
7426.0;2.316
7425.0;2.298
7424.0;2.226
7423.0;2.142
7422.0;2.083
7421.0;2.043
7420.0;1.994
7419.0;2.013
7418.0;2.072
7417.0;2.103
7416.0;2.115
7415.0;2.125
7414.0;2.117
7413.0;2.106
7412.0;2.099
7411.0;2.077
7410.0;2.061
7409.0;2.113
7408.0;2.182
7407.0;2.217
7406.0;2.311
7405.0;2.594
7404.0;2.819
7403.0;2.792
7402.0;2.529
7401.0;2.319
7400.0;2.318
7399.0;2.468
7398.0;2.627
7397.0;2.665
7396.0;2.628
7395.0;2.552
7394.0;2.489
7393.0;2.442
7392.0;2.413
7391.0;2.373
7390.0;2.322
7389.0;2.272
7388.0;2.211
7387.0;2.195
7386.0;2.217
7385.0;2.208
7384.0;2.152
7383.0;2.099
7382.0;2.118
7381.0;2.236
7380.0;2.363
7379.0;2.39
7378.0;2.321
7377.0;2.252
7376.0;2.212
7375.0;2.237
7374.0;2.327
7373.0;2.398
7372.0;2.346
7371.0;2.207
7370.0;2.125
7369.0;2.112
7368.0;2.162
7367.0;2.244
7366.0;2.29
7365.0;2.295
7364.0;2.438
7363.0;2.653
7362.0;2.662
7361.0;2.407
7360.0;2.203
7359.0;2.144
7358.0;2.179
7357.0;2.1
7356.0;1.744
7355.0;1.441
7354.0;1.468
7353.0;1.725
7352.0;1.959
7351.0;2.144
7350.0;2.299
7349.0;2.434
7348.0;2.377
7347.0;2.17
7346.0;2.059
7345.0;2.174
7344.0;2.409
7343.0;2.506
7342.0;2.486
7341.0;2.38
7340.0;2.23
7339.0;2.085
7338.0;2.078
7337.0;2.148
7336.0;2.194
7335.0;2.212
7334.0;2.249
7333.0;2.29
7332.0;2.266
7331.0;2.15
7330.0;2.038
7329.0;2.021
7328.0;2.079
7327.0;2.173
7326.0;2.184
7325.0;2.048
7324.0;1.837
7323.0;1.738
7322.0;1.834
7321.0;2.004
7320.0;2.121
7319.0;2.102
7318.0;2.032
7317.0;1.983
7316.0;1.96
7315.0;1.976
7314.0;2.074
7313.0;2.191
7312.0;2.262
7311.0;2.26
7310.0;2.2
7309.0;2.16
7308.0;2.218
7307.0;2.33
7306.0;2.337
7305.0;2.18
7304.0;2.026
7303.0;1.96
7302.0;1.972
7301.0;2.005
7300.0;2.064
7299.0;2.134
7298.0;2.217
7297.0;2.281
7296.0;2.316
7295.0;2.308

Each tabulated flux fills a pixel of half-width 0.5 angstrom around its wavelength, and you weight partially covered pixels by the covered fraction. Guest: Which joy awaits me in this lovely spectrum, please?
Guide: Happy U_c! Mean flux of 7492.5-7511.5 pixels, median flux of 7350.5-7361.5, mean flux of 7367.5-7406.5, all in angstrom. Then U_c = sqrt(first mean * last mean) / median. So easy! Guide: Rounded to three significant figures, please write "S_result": 1.11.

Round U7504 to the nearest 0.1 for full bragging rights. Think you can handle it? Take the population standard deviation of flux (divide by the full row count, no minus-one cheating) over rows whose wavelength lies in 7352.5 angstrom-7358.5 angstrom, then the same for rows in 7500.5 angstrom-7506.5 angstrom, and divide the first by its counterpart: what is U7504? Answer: 3.1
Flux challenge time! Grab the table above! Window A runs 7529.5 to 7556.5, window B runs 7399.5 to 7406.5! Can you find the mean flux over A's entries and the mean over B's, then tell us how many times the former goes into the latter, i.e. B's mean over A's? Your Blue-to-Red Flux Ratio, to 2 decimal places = 1.10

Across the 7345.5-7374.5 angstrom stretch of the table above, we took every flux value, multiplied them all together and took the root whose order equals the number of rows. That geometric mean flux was 2.16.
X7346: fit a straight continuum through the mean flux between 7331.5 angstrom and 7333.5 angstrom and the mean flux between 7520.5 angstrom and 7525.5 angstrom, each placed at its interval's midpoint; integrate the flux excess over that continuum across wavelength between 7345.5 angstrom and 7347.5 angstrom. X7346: -0.3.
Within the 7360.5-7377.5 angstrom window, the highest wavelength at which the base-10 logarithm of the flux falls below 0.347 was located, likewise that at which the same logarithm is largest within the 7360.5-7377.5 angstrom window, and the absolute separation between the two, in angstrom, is 14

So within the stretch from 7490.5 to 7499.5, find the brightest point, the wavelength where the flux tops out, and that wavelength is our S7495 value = 7499.0 angstrom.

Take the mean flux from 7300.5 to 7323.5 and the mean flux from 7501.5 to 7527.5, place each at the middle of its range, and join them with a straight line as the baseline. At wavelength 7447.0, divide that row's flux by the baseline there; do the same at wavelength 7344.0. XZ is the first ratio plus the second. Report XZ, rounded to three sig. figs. 2.11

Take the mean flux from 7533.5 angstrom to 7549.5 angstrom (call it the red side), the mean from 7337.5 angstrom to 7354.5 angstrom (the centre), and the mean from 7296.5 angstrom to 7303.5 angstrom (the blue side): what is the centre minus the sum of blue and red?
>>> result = -2.19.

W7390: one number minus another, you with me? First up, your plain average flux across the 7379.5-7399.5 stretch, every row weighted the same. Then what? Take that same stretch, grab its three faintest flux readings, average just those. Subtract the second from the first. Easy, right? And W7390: 0.23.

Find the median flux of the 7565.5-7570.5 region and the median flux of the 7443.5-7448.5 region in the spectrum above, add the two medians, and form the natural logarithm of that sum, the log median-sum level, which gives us 1.51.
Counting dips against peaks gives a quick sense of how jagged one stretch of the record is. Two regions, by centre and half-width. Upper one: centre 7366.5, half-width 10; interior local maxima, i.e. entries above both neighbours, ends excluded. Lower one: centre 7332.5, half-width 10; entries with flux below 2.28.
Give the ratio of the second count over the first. 5.7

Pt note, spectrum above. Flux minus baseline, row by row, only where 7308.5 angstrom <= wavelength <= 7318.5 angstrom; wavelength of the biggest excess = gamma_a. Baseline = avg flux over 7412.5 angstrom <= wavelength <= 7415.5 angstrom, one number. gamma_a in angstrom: 7312.0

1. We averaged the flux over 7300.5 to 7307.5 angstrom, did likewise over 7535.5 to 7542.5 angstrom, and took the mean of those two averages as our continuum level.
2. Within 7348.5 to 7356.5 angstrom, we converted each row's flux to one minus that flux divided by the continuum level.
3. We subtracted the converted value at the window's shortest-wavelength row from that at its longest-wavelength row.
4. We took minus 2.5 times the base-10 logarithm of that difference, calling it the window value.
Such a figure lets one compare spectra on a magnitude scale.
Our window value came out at 1.2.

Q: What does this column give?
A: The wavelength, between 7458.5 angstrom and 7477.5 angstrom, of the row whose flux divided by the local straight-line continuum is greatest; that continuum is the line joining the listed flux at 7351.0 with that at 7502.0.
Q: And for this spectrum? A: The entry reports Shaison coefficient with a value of 7472.0 angstrom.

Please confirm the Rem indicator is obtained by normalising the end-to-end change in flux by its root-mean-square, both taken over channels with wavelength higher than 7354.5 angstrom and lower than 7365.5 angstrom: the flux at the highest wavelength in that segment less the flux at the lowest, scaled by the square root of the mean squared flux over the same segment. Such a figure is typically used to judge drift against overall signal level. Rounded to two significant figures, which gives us 0.38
